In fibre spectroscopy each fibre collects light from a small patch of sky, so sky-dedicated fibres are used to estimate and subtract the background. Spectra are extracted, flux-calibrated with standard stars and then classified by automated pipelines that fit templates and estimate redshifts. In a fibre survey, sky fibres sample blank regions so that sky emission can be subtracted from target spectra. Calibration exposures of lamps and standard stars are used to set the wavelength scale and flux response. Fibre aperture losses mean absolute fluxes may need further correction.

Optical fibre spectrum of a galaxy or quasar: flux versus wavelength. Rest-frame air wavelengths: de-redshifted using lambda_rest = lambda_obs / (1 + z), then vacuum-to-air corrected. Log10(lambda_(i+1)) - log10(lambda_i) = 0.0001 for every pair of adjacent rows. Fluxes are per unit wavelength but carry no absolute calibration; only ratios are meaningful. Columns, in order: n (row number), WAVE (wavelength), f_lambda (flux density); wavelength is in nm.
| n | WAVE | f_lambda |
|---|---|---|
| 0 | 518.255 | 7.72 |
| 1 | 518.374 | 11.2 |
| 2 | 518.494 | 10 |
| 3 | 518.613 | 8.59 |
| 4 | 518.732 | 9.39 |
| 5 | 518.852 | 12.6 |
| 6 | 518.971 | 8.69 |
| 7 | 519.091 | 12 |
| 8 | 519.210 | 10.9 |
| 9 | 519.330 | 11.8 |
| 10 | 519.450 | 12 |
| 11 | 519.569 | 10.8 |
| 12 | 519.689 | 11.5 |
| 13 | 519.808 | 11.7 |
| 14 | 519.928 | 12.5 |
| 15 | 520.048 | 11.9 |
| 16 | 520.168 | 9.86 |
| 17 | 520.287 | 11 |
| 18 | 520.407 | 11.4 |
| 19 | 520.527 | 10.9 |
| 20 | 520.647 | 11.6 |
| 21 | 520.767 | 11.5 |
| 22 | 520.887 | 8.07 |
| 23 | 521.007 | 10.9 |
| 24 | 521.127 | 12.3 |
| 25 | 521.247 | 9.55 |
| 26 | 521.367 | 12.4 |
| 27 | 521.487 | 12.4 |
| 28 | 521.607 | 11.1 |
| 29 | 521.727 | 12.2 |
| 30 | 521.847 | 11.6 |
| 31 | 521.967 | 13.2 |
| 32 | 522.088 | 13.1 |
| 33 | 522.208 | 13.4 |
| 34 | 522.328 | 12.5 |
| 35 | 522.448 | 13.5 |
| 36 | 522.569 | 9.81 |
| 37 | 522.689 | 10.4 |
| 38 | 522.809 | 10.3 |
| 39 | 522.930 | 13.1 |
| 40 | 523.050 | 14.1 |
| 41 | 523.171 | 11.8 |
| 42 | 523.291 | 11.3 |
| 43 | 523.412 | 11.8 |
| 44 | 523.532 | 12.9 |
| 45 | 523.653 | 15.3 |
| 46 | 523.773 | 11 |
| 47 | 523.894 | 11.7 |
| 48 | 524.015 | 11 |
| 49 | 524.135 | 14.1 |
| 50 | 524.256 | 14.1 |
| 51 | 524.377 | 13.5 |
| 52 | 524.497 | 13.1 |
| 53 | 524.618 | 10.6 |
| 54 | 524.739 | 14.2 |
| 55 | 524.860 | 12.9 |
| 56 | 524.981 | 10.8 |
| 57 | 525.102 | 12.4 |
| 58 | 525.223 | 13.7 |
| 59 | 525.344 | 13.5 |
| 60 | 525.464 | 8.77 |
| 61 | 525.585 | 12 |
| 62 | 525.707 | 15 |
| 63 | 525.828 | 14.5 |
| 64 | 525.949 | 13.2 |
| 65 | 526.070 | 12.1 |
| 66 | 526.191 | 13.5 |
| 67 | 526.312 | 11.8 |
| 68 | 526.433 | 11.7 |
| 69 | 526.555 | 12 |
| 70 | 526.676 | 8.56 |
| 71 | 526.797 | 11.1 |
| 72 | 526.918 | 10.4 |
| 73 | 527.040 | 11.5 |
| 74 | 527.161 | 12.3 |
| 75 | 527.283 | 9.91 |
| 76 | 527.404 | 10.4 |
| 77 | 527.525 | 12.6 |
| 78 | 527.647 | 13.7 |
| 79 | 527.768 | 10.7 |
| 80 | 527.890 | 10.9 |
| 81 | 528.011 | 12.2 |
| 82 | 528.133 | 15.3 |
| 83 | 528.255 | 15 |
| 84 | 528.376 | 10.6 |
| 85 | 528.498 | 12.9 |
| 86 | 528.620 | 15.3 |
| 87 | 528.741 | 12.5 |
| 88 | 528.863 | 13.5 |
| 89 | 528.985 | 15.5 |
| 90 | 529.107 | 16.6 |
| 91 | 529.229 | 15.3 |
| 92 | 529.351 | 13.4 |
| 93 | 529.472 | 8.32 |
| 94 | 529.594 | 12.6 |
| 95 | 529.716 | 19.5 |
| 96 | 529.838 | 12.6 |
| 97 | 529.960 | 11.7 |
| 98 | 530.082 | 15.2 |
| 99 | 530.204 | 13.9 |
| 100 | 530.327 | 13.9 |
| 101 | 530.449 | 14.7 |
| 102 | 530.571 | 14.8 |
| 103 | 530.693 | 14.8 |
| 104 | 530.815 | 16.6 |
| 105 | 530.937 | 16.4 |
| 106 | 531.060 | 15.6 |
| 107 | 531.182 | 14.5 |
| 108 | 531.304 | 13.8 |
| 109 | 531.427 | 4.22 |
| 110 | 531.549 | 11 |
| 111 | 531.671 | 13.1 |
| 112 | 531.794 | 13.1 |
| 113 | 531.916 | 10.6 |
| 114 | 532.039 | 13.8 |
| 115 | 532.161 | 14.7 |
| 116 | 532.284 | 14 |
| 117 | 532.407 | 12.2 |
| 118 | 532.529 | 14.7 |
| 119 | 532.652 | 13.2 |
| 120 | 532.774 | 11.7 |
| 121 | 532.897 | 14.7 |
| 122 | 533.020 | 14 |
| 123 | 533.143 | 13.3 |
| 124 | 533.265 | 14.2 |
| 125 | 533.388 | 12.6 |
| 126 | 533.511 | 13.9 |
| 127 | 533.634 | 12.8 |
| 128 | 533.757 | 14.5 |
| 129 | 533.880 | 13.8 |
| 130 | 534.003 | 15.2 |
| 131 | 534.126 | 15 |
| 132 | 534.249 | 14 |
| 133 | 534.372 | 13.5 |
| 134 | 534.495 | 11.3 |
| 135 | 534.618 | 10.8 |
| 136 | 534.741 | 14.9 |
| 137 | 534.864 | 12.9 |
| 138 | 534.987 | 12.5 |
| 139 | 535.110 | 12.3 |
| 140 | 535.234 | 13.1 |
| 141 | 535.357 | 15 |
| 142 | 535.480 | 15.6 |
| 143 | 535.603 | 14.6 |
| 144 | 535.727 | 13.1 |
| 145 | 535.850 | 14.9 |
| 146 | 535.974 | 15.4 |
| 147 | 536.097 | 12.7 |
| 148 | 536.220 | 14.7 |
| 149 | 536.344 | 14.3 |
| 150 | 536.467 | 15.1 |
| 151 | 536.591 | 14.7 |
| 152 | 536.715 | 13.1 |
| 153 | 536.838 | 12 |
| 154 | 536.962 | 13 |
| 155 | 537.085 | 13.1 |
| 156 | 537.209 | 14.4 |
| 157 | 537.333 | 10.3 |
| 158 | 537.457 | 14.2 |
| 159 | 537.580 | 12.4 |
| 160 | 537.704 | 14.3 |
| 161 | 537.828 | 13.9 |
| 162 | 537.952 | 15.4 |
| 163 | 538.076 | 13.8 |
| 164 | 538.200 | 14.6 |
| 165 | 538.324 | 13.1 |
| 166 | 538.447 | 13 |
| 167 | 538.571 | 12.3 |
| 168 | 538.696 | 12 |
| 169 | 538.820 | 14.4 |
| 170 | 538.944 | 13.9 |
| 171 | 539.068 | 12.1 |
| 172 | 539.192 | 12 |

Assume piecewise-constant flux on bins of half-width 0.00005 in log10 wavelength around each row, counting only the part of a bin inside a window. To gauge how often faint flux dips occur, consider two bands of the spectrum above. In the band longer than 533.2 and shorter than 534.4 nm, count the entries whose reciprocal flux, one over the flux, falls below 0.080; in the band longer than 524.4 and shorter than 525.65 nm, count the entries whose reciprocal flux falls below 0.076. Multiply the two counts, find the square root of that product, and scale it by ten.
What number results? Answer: 55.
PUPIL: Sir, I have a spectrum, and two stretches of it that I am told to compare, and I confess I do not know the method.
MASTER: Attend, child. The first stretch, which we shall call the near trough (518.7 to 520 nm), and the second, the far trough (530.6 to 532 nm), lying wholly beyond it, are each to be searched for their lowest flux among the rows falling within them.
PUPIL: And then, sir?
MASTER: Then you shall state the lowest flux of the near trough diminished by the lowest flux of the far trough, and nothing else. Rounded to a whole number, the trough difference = 4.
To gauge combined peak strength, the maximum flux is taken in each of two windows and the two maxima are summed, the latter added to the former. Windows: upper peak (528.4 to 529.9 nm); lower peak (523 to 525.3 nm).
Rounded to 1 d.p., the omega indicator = 34.8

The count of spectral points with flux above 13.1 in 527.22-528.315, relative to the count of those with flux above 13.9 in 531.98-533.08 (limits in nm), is 0.60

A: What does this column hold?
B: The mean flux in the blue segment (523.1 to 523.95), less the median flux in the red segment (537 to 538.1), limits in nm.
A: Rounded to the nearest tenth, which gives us -1.6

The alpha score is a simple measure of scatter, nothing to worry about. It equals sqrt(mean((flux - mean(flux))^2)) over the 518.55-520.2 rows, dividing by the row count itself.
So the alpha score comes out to 1.31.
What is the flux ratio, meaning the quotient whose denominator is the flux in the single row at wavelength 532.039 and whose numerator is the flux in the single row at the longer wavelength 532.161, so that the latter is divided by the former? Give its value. 1.07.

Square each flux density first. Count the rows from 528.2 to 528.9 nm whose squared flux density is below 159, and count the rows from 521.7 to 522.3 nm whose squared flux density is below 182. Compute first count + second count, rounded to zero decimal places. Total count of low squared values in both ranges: 7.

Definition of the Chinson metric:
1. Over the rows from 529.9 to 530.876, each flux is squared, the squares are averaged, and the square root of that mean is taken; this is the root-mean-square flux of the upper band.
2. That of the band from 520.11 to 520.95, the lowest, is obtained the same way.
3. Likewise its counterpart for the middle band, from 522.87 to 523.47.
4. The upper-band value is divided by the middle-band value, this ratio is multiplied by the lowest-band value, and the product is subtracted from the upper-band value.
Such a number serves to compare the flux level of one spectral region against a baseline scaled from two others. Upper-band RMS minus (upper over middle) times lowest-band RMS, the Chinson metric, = 2.1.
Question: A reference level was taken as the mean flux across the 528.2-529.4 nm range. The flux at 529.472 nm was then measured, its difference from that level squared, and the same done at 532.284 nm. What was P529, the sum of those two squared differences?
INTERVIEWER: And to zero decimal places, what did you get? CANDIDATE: 33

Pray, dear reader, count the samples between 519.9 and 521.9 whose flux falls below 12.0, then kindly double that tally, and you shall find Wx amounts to 24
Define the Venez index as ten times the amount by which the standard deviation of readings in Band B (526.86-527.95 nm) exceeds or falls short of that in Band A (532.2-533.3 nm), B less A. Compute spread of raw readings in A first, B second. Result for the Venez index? 2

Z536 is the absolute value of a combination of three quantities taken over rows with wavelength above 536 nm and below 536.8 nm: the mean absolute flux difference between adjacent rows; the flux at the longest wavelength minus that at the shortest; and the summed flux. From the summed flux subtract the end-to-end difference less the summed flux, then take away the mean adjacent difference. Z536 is 168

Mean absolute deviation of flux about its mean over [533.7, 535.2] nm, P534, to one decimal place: 1.2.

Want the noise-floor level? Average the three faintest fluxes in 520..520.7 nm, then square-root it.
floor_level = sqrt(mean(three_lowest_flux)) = 3.25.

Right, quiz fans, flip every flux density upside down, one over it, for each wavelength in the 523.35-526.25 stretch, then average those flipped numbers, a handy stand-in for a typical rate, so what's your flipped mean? 0.080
